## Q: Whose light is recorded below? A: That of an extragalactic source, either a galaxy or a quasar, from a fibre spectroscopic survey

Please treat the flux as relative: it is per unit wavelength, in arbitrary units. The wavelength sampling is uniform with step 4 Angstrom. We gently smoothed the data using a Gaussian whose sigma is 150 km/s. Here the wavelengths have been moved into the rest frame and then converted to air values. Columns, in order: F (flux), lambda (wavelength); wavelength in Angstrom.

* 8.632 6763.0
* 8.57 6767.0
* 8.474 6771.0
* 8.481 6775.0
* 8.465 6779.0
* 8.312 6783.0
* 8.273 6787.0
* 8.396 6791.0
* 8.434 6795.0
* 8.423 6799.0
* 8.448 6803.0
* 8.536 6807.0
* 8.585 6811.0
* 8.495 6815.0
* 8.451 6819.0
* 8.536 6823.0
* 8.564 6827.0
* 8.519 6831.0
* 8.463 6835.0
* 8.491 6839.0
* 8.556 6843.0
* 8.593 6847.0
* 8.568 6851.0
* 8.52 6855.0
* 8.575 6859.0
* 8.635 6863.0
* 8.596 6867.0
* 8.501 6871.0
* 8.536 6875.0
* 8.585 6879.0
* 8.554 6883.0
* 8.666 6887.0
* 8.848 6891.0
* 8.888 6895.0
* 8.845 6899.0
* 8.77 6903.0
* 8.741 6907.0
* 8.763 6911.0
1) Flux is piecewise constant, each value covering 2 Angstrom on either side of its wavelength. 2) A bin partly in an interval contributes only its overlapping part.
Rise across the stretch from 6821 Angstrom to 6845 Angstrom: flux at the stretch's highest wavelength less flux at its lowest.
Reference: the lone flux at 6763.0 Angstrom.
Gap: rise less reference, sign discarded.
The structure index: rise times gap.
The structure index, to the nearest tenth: 0.2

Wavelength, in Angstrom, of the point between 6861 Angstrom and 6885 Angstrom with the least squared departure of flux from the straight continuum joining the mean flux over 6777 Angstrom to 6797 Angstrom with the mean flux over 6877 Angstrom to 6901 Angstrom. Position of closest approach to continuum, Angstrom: 6863.0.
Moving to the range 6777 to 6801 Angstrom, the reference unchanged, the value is 6799.0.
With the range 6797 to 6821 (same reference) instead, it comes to 6799.0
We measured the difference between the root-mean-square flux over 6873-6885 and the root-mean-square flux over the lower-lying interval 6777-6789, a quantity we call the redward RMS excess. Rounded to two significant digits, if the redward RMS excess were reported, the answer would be 0.21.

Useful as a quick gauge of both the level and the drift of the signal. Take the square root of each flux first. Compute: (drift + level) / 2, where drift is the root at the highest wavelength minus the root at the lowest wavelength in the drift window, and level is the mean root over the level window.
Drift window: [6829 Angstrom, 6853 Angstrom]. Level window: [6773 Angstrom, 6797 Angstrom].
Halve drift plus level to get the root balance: 1.45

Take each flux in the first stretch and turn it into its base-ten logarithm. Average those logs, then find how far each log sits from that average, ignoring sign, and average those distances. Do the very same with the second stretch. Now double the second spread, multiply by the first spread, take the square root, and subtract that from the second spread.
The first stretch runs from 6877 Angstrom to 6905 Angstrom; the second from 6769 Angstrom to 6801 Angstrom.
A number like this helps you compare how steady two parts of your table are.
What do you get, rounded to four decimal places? -0.0029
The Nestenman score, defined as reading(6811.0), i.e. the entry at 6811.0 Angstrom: 8.585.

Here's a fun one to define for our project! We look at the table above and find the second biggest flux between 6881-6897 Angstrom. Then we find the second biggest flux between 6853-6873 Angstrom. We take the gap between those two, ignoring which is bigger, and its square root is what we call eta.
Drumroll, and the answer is 0.50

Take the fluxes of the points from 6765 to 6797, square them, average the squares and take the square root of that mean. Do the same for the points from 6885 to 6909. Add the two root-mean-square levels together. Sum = 17.2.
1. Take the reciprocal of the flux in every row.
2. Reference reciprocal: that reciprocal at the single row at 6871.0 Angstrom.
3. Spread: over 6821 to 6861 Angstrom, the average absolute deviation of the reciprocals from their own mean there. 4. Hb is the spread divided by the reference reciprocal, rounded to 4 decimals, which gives 0.0038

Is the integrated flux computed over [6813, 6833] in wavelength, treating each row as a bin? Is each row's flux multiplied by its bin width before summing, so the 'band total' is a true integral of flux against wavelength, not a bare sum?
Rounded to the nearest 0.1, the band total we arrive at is 170.3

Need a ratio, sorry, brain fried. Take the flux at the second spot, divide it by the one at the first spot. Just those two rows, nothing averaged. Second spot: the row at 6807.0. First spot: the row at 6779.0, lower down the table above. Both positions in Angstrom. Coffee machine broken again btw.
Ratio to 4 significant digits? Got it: 1.008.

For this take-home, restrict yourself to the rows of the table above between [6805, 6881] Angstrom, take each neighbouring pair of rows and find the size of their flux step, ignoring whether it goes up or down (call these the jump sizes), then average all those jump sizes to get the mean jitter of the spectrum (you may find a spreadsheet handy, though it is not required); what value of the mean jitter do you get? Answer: 0.052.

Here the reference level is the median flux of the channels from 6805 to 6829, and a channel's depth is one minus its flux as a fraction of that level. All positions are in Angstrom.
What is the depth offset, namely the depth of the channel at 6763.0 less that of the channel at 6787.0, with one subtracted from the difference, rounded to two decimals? -1.04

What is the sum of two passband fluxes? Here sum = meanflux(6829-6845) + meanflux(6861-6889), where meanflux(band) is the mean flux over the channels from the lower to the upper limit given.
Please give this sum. 17.1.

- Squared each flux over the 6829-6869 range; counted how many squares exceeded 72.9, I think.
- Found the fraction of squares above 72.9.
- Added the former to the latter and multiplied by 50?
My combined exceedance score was 330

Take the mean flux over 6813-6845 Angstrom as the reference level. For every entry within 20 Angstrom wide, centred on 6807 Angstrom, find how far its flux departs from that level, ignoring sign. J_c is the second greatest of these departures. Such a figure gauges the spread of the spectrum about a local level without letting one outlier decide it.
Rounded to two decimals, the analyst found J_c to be 0.08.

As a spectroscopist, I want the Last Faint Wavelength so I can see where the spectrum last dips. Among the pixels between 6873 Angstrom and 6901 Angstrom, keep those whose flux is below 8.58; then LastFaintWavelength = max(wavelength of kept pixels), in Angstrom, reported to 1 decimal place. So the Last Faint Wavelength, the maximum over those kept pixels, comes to 6883.0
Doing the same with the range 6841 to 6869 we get 6859.0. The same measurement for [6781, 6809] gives 6807.0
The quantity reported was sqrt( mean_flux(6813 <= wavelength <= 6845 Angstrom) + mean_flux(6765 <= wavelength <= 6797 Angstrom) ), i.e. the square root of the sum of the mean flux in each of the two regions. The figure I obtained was 4.12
